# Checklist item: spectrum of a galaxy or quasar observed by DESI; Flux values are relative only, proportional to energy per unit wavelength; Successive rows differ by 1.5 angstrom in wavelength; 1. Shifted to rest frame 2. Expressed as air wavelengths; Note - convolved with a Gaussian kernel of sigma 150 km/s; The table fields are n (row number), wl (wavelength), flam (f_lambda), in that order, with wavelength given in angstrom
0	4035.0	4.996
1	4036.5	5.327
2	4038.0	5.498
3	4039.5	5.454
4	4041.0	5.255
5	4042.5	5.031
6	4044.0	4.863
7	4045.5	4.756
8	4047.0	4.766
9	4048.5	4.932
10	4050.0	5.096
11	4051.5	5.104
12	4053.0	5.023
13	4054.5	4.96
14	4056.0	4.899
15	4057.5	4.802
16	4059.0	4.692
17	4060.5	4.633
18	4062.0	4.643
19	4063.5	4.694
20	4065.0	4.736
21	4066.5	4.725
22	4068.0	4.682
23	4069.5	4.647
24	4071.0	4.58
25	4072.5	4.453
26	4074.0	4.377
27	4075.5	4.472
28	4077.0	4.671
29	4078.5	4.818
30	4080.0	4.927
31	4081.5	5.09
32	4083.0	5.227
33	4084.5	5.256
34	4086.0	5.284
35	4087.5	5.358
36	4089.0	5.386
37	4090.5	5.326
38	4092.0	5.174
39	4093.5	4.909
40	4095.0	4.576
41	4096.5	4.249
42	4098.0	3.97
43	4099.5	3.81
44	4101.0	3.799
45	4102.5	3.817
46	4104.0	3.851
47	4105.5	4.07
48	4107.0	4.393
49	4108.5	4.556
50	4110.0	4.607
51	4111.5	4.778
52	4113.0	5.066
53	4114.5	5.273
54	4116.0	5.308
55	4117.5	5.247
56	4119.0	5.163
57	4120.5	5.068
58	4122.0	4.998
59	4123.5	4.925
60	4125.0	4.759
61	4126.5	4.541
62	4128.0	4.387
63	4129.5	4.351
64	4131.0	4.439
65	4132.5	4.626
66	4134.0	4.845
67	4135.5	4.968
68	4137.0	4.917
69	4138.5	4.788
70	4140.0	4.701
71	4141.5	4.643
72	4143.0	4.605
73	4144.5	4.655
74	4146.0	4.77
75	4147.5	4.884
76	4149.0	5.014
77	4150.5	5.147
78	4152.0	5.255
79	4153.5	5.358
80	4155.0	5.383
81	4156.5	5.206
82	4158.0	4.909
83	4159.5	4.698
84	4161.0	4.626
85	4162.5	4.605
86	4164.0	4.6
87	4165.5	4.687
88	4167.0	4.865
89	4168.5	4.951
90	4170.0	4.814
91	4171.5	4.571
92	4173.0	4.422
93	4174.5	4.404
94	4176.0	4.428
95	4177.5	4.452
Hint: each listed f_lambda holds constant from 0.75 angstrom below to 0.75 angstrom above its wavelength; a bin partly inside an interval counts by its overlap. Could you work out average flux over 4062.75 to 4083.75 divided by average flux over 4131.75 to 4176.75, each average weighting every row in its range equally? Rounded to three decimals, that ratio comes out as 0.981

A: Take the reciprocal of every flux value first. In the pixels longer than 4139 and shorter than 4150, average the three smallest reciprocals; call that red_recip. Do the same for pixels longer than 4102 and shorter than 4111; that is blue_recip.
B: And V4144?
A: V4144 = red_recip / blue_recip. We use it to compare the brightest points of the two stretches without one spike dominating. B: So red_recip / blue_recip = 0.92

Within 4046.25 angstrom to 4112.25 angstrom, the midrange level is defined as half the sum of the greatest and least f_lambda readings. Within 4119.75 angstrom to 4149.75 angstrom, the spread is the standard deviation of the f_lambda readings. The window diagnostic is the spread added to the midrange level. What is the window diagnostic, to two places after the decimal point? 4.80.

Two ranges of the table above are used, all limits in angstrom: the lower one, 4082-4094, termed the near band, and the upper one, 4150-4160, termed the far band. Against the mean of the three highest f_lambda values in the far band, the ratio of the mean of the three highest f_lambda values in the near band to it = 1.00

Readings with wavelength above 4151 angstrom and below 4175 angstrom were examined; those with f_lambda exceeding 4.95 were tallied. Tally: 5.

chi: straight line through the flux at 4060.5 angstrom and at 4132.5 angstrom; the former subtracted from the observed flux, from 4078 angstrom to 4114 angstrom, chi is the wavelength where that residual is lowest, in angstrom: 4101.0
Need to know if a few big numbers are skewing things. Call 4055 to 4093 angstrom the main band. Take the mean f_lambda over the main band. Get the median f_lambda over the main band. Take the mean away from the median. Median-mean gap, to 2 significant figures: -0.13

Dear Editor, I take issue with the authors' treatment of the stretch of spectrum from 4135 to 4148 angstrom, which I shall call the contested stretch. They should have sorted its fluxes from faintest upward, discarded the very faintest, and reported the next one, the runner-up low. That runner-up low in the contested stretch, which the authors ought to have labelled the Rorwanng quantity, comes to 4.643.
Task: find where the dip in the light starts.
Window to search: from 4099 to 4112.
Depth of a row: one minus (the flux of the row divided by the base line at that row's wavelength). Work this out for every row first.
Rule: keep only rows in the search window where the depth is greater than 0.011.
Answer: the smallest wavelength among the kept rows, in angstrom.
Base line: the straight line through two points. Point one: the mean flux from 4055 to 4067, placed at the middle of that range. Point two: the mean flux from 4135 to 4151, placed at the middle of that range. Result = 4099.5 angstrom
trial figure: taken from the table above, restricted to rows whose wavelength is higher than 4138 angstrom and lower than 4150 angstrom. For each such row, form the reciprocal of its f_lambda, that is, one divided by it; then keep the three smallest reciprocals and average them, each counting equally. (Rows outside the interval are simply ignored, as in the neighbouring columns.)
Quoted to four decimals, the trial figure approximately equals 0.2043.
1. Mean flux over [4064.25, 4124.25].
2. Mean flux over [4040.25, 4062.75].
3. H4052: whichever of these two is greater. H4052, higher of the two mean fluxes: 4.90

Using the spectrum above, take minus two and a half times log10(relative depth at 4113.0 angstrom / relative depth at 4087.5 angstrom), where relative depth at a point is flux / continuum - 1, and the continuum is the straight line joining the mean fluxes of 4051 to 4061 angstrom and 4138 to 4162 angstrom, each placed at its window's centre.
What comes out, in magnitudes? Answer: 1.1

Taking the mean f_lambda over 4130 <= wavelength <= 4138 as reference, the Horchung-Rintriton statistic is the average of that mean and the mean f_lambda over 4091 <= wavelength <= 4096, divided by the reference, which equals 1.01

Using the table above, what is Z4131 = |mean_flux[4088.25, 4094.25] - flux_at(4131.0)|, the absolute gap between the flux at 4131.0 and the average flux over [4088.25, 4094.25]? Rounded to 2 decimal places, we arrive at 0.76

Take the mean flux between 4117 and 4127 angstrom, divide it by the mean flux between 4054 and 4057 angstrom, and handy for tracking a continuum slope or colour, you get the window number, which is 1.01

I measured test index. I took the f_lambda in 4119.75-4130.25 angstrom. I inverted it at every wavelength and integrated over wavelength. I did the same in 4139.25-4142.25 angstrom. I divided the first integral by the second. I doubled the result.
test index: 7.0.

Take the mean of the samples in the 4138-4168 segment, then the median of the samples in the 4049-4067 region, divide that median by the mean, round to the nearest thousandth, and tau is 0.979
